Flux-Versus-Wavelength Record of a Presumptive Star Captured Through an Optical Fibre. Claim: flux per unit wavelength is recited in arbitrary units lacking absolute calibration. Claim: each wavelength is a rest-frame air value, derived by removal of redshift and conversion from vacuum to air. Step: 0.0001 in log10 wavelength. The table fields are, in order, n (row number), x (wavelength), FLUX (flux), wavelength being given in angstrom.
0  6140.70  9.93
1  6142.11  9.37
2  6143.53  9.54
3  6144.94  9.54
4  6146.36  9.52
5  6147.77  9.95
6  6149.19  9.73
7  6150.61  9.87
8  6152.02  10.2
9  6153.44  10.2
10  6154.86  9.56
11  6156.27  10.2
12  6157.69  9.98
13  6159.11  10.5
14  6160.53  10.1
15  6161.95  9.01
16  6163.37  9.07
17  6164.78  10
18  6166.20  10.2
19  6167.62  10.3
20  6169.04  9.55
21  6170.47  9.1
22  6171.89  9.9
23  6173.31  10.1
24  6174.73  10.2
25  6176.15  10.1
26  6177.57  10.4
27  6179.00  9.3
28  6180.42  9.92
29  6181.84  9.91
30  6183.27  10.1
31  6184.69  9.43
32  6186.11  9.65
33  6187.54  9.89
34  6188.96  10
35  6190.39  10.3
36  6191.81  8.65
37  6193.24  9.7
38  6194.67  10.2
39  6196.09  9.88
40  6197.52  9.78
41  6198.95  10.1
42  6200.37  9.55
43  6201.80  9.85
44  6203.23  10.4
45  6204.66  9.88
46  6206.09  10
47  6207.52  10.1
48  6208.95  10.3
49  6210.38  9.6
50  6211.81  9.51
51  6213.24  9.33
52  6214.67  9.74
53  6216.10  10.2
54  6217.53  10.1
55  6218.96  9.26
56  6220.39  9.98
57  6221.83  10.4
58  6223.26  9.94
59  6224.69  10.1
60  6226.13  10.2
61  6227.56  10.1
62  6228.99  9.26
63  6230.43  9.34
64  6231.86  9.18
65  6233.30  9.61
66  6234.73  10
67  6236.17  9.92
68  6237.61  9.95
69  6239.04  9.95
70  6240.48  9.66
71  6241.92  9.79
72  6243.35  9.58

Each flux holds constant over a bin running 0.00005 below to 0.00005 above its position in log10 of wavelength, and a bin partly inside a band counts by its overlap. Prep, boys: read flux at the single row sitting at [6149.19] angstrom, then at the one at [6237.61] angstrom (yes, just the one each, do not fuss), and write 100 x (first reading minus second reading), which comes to -22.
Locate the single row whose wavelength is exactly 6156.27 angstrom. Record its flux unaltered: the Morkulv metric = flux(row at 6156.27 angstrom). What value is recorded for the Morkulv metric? 10.2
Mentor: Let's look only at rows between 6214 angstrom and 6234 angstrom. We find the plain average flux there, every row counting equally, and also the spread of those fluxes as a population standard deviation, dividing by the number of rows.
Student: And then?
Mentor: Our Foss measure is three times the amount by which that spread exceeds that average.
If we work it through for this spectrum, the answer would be -28.3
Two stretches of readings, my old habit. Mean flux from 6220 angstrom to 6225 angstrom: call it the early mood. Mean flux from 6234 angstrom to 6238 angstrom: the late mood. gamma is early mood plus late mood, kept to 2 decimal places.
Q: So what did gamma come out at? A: 20.06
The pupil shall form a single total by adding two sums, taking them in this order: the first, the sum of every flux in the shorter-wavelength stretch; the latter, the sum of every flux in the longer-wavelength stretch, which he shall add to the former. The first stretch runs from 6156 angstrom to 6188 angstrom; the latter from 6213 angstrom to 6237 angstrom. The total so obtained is 394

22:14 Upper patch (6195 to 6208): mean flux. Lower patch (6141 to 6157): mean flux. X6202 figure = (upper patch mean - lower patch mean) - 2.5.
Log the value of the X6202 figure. -2.34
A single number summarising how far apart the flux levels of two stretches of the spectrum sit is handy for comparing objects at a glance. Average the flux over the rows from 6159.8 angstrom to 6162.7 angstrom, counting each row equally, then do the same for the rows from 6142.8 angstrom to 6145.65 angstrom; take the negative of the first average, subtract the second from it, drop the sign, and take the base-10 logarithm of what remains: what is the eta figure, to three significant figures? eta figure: 1.28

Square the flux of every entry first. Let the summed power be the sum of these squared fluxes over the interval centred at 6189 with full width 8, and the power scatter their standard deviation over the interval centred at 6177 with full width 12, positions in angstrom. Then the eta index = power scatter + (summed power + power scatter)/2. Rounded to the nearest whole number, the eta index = 245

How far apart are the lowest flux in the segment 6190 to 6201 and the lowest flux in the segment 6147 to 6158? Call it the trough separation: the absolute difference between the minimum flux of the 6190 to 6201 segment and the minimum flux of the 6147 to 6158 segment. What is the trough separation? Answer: 0.9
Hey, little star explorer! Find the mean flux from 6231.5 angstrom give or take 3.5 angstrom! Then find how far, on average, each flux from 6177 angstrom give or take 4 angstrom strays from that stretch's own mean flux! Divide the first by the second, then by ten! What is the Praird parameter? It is 3.6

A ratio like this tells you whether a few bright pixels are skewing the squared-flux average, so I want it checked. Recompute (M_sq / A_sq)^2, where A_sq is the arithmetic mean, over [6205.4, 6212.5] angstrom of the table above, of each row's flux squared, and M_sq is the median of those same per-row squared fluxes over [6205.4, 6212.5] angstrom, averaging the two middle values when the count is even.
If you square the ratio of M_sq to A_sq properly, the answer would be 1.04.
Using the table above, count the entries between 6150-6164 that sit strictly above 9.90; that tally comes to 6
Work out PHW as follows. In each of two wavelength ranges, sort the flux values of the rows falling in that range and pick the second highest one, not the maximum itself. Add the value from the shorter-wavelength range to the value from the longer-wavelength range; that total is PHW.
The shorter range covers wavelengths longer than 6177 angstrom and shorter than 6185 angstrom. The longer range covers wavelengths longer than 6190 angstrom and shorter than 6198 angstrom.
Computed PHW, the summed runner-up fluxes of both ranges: 20.3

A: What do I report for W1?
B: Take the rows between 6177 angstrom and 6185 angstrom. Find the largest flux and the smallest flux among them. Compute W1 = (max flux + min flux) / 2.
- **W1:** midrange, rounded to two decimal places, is 9.85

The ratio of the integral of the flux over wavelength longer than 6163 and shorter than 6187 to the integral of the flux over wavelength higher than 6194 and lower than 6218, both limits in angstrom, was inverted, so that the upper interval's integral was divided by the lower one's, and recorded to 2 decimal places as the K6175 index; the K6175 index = 1.01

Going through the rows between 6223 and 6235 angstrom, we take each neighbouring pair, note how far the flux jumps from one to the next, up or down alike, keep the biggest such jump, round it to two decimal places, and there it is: 0.84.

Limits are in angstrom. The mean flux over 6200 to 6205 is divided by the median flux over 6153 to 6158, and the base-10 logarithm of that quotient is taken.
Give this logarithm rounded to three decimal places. -0.007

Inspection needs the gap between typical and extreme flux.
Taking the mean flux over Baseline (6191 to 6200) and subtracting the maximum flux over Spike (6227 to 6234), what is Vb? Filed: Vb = -0.38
